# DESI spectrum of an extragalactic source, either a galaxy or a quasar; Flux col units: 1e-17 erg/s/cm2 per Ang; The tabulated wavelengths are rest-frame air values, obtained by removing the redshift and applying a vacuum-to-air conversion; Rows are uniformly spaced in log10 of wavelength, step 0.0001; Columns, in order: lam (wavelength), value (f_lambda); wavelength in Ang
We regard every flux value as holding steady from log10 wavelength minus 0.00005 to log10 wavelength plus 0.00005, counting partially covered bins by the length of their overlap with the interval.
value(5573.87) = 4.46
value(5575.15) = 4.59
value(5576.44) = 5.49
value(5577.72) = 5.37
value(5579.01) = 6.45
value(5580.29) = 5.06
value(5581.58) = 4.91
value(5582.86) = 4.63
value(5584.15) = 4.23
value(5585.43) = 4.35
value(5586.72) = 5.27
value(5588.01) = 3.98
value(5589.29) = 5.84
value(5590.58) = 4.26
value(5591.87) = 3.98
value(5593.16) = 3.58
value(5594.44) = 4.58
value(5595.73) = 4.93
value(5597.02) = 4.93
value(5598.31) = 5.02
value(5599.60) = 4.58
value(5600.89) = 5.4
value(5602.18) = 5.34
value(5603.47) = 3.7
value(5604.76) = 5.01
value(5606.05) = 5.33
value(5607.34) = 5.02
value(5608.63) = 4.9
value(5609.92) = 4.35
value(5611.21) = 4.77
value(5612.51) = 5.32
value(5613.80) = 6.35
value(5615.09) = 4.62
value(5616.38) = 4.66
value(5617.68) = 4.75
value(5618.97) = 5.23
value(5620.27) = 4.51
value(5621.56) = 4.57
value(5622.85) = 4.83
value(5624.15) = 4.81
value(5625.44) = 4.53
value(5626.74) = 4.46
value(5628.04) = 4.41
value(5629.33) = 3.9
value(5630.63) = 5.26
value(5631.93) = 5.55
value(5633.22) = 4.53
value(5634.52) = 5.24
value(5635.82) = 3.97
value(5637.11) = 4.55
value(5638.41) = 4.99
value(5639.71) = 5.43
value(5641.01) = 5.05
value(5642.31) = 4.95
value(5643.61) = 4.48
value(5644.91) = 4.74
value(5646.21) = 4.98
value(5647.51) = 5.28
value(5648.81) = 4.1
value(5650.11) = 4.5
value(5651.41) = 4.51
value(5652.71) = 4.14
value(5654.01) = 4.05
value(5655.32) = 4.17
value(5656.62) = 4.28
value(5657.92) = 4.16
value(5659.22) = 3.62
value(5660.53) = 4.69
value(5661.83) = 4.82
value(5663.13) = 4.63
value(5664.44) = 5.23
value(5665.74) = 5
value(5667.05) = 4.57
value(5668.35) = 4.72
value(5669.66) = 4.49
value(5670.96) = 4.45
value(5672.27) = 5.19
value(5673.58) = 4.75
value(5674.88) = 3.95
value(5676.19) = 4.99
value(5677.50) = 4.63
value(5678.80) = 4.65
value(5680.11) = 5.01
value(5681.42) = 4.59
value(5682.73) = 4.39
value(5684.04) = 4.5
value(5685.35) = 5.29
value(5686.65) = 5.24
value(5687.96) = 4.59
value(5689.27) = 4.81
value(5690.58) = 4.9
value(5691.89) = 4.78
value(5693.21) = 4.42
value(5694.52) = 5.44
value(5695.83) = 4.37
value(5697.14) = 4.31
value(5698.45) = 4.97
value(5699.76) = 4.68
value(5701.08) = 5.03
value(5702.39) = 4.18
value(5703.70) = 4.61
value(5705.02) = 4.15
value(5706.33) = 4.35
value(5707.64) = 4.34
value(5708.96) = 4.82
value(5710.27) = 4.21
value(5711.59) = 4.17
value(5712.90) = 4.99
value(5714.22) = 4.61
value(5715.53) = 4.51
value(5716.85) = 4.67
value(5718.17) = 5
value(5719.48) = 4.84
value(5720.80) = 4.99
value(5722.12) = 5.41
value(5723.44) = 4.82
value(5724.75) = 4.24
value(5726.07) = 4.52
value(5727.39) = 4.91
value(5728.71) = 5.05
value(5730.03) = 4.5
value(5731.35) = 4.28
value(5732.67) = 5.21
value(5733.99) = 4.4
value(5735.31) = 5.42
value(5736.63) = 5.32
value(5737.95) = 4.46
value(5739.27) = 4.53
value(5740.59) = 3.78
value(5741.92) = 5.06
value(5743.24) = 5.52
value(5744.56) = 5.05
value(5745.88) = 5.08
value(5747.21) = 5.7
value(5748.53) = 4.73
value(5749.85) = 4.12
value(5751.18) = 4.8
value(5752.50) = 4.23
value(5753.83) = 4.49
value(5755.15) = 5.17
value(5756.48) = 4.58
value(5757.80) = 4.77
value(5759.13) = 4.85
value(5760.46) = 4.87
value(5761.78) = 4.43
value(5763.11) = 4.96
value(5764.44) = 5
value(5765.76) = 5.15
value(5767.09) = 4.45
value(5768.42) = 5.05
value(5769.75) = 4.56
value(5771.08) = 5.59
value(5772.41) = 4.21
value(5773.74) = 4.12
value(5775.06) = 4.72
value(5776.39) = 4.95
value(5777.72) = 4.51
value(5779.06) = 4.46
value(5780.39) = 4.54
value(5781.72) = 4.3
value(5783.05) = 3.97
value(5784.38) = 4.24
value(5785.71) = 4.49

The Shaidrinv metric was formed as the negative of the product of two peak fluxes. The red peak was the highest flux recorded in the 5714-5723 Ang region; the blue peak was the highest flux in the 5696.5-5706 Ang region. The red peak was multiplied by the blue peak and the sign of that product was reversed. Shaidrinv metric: -27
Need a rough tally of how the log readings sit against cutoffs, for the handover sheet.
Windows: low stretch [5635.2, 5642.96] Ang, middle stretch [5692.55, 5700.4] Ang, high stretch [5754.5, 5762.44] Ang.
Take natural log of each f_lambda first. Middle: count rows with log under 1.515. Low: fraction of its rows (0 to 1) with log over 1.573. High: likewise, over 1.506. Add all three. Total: 4.5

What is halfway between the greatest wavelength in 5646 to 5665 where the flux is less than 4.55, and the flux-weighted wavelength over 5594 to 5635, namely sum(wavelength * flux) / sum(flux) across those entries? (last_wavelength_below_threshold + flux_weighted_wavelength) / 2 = 5636.8 Ang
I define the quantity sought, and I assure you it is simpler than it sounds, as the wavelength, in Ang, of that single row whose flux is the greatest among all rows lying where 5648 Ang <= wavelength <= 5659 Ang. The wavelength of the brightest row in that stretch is 5651.41 Ang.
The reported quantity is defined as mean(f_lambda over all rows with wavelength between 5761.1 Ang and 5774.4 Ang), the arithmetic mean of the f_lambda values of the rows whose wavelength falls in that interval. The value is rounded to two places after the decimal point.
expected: 4.75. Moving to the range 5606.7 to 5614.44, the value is 5.12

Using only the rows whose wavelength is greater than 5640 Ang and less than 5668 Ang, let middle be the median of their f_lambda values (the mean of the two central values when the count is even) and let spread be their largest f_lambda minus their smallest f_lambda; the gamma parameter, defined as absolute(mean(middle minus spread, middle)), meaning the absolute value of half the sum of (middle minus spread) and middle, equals 3.74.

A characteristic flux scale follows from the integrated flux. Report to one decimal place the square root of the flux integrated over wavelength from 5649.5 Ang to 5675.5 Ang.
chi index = 10.8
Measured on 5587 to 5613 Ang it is 11.1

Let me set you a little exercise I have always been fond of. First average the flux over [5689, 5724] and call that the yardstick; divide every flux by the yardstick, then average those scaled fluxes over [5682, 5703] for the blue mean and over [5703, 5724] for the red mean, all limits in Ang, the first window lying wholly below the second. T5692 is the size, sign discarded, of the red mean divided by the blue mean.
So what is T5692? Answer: 0.98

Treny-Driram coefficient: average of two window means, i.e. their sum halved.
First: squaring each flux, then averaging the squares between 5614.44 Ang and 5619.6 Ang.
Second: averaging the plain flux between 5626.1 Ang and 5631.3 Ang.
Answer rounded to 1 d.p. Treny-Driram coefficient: 13.9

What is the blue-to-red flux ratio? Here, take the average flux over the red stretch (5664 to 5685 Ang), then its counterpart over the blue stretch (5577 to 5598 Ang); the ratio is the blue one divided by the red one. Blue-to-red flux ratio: 1.017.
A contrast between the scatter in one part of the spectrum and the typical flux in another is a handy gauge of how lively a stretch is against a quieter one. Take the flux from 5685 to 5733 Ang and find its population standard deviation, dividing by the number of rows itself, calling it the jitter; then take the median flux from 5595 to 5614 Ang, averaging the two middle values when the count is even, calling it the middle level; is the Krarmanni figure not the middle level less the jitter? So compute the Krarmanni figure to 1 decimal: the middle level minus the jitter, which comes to 4.6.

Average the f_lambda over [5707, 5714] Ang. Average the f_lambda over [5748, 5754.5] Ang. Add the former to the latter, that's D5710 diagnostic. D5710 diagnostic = 8.98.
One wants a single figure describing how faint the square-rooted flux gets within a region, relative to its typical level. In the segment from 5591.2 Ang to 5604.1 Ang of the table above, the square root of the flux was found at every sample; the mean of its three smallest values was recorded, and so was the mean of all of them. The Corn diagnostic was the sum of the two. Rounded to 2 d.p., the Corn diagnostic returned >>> 4.08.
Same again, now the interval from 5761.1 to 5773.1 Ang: 4.28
